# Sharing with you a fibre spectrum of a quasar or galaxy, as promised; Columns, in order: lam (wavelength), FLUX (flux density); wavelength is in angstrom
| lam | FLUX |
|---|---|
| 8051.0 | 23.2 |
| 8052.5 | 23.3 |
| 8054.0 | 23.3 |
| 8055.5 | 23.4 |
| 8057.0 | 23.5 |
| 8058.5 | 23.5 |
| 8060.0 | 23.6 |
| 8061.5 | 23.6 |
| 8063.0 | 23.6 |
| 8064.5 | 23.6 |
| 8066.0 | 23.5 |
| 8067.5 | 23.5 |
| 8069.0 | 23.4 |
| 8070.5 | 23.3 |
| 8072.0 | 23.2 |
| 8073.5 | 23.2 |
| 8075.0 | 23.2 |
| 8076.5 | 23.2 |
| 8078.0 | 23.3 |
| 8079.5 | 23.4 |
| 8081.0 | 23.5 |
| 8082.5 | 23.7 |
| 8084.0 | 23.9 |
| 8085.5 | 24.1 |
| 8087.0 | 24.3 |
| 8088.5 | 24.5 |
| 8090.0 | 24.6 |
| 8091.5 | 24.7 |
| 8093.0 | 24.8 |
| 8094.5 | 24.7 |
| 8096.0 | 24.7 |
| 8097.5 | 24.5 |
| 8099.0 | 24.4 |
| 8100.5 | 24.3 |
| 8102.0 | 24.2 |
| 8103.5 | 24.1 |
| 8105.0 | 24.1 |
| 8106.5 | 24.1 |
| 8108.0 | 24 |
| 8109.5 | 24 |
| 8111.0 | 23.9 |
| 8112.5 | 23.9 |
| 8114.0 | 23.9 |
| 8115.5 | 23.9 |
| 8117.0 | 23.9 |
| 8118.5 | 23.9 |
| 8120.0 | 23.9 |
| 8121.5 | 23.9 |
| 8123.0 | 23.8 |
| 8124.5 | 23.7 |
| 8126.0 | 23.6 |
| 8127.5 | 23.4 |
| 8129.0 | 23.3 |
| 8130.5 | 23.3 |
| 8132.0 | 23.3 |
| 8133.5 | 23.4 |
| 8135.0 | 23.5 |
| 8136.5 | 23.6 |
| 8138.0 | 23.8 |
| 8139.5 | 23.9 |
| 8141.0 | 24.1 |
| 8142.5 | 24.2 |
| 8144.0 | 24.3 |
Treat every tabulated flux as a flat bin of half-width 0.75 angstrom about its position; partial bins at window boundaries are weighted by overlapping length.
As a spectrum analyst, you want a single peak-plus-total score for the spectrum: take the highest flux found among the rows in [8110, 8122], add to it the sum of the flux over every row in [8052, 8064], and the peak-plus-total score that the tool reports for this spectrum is 212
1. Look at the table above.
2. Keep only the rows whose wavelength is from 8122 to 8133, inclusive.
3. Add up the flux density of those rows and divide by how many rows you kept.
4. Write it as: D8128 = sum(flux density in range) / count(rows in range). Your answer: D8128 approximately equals 23.5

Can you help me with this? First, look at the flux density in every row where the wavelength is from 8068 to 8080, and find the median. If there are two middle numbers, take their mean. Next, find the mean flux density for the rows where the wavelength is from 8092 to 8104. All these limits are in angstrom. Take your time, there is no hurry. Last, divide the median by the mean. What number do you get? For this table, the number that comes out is 0.95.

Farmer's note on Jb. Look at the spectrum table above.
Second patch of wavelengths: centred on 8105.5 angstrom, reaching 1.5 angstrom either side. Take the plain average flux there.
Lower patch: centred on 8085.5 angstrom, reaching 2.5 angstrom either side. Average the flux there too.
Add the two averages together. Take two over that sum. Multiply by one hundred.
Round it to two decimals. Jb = 4.15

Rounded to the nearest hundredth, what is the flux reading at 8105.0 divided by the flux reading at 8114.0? 1.01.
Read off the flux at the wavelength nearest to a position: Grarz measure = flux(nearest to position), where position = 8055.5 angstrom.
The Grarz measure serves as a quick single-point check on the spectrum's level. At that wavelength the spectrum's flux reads 23.4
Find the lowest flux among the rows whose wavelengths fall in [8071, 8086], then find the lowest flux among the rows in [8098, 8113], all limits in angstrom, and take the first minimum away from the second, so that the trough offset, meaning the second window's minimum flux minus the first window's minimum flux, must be 0.7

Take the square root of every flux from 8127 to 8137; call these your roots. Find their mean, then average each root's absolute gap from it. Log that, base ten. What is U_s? -2.1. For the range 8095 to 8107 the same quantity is -1.8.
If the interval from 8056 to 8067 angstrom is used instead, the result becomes -2.3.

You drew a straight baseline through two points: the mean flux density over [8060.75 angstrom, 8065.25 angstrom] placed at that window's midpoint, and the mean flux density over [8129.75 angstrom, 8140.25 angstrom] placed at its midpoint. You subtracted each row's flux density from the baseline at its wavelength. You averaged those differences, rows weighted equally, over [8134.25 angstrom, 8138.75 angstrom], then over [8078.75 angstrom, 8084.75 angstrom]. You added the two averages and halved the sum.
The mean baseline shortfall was -0.1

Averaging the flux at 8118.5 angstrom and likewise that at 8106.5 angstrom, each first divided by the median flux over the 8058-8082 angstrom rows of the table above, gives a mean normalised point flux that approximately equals 1.02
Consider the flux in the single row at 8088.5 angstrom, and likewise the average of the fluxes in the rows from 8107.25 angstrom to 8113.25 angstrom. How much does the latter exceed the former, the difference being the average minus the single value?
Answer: -0.55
